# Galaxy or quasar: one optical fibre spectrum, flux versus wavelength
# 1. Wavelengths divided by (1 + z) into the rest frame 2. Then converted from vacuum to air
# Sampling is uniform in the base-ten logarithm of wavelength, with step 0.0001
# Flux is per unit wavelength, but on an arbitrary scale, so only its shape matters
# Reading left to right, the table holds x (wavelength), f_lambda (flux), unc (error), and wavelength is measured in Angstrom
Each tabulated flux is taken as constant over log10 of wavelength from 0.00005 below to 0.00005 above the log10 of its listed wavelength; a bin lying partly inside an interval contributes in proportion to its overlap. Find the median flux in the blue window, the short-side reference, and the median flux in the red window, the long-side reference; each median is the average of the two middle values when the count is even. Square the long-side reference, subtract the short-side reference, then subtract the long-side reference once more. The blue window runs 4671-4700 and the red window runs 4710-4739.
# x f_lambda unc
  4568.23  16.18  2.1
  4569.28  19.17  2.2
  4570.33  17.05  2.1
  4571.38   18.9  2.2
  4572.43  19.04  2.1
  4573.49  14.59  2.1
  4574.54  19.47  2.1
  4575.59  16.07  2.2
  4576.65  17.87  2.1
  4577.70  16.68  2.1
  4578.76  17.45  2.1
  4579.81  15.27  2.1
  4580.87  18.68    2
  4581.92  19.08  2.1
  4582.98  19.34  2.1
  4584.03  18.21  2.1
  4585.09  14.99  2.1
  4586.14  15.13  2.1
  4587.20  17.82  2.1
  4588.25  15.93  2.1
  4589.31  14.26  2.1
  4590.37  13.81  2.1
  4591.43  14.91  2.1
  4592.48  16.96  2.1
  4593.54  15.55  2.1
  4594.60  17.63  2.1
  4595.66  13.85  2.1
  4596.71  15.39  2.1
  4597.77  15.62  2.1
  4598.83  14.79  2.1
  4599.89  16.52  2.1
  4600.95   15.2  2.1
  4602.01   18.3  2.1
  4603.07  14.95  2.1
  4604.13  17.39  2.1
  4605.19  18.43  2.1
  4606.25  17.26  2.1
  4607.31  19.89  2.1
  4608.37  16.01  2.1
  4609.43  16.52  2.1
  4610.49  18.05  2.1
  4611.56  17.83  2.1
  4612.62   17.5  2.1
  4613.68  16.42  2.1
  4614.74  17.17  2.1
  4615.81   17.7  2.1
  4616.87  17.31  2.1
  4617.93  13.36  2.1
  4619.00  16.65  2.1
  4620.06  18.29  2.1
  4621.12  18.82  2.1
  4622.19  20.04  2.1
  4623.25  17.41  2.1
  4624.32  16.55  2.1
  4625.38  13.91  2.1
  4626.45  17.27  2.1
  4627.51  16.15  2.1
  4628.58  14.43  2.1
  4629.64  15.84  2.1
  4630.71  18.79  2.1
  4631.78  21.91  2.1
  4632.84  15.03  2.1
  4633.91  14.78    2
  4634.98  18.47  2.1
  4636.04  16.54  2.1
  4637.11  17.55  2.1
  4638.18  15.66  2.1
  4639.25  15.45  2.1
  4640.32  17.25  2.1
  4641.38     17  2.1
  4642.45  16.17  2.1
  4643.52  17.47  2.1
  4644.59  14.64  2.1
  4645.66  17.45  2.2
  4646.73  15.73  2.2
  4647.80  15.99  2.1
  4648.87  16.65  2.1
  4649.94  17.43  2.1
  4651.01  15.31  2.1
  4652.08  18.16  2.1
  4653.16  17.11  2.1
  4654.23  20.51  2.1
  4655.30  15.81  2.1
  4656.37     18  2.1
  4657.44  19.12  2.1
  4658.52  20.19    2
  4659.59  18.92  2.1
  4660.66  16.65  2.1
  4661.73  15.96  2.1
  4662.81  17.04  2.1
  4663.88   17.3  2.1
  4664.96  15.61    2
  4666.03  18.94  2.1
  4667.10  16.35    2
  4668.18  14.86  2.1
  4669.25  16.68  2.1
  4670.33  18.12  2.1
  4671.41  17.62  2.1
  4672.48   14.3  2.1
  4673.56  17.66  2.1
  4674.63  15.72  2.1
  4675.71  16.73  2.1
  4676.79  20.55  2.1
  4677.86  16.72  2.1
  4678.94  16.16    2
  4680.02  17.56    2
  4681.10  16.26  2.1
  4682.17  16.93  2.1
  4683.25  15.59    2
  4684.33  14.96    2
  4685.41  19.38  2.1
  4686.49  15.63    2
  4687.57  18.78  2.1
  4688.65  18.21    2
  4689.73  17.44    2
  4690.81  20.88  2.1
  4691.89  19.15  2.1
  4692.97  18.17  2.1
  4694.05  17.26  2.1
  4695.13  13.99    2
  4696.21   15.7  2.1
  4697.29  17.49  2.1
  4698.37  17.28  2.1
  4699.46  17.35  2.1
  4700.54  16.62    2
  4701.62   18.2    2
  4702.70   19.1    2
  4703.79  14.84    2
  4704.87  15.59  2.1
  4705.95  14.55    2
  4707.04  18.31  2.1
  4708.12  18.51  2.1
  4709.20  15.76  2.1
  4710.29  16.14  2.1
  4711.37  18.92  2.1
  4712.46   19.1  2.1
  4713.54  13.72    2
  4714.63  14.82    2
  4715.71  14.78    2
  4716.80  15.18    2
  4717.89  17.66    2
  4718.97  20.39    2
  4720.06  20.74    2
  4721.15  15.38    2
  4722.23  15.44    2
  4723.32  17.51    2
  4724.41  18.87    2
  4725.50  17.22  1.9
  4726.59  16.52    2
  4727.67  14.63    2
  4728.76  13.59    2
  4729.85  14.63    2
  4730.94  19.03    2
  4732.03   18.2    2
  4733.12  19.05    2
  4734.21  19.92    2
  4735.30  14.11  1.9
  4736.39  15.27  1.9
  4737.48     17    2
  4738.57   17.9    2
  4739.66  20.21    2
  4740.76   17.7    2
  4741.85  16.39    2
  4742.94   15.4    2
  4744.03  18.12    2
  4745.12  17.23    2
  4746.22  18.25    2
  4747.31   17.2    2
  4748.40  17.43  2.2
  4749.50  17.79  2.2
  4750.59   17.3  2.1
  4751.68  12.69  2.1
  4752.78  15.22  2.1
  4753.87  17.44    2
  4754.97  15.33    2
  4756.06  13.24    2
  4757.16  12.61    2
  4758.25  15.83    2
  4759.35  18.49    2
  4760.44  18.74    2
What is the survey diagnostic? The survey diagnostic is 255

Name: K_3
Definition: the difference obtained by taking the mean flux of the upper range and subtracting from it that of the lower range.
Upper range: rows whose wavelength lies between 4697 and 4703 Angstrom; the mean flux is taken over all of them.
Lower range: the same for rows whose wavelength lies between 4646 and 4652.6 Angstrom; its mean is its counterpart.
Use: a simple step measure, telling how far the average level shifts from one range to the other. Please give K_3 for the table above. 1.1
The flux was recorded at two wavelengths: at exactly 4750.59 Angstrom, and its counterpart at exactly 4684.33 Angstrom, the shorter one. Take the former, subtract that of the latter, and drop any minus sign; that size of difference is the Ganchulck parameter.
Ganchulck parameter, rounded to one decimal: 2.3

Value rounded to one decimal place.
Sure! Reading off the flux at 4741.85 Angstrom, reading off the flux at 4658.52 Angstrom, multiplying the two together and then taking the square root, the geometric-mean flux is 18.2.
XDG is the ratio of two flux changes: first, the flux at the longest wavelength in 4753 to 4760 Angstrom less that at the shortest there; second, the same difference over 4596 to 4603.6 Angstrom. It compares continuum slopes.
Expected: -2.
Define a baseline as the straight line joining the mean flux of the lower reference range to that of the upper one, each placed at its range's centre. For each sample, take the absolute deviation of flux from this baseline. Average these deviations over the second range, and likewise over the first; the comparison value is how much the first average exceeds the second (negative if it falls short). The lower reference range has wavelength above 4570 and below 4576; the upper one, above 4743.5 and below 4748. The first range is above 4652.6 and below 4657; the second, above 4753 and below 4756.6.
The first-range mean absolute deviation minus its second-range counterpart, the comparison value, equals -0.98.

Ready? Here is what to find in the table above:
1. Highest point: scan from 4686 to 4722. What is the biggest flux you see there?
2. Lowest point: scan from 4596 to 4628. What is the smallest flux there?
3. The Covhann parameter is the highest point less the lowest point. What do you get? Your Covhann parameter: 7.5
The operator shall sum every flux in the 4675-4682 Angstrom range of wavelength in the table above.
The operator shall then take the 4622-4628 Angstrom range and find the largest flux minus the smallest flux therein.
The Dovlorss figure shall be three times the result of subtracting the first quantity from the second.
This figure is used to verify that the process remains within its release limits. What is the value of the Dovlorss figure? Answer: -294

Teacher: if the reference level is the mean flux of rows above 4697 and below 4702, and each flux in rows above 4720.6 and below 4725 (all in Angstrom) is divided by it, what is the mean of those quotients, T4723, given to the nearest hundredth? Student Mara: 0.97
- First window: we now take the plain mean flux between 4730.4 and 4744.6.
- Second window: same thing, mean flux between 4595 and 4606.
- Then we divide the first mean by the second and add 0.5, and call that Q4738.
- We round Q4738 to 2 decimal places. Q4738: 1.59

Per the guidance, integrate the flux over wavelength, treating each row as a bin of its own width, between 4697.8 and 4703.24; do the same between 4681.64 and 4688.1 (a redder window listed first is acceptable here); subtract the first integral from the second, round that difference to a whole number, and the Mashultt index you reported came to 13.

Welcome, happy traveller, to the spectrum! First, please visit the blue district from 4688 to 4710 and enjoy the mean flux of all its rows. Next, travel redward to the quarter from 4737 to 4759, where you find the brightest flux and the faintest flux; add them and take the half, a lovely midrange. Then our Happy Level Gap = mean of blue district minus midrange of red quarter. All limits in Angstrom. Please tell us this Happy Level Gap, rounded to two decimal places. 0.81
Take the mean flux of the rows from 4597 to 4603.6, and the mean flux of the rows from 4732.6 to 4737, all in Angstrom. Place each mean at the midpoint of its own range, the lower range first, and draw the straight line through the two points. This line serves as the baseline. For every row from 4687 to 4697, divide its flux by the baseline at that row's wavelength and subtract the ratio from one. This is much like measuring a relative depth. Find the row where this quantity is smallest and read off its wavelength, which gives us 4690.81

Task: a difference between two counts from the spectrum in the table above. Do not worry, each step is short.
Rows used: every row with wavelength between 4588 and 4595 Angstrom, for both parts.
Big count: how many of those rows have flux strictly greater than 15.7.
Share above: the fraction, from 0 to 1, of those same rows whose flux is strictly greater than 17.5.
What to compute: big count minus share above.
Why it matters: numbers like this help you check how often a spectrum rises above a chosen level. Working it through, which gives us 2.86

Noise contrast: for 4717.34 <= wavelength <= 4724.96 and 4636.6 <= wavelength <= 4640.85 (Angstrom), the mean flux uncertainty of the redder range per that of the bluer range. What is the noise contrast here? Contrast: 0.95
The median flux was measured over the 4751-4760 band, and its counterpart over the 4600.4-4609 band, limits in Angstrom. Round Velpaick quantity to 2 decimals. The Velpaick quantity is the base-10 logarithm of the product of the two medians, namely 2.42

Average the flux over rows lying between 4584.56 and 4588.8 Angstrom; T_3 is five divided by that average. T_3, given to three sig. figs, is 0.313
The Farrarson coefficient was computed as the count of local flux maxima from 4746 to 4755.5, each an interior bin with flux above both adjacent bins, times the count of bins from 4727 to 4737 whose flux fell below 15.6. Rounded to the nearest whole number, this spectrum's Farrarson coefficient 10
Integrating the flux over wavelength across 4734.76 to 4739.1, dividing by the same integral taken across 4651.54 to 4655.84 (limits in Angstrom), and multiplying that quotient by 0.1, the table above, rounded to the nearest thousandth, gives 0.091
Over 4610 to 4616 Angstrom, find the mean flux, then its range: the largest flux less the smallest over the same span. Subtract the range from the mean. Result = 15.8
